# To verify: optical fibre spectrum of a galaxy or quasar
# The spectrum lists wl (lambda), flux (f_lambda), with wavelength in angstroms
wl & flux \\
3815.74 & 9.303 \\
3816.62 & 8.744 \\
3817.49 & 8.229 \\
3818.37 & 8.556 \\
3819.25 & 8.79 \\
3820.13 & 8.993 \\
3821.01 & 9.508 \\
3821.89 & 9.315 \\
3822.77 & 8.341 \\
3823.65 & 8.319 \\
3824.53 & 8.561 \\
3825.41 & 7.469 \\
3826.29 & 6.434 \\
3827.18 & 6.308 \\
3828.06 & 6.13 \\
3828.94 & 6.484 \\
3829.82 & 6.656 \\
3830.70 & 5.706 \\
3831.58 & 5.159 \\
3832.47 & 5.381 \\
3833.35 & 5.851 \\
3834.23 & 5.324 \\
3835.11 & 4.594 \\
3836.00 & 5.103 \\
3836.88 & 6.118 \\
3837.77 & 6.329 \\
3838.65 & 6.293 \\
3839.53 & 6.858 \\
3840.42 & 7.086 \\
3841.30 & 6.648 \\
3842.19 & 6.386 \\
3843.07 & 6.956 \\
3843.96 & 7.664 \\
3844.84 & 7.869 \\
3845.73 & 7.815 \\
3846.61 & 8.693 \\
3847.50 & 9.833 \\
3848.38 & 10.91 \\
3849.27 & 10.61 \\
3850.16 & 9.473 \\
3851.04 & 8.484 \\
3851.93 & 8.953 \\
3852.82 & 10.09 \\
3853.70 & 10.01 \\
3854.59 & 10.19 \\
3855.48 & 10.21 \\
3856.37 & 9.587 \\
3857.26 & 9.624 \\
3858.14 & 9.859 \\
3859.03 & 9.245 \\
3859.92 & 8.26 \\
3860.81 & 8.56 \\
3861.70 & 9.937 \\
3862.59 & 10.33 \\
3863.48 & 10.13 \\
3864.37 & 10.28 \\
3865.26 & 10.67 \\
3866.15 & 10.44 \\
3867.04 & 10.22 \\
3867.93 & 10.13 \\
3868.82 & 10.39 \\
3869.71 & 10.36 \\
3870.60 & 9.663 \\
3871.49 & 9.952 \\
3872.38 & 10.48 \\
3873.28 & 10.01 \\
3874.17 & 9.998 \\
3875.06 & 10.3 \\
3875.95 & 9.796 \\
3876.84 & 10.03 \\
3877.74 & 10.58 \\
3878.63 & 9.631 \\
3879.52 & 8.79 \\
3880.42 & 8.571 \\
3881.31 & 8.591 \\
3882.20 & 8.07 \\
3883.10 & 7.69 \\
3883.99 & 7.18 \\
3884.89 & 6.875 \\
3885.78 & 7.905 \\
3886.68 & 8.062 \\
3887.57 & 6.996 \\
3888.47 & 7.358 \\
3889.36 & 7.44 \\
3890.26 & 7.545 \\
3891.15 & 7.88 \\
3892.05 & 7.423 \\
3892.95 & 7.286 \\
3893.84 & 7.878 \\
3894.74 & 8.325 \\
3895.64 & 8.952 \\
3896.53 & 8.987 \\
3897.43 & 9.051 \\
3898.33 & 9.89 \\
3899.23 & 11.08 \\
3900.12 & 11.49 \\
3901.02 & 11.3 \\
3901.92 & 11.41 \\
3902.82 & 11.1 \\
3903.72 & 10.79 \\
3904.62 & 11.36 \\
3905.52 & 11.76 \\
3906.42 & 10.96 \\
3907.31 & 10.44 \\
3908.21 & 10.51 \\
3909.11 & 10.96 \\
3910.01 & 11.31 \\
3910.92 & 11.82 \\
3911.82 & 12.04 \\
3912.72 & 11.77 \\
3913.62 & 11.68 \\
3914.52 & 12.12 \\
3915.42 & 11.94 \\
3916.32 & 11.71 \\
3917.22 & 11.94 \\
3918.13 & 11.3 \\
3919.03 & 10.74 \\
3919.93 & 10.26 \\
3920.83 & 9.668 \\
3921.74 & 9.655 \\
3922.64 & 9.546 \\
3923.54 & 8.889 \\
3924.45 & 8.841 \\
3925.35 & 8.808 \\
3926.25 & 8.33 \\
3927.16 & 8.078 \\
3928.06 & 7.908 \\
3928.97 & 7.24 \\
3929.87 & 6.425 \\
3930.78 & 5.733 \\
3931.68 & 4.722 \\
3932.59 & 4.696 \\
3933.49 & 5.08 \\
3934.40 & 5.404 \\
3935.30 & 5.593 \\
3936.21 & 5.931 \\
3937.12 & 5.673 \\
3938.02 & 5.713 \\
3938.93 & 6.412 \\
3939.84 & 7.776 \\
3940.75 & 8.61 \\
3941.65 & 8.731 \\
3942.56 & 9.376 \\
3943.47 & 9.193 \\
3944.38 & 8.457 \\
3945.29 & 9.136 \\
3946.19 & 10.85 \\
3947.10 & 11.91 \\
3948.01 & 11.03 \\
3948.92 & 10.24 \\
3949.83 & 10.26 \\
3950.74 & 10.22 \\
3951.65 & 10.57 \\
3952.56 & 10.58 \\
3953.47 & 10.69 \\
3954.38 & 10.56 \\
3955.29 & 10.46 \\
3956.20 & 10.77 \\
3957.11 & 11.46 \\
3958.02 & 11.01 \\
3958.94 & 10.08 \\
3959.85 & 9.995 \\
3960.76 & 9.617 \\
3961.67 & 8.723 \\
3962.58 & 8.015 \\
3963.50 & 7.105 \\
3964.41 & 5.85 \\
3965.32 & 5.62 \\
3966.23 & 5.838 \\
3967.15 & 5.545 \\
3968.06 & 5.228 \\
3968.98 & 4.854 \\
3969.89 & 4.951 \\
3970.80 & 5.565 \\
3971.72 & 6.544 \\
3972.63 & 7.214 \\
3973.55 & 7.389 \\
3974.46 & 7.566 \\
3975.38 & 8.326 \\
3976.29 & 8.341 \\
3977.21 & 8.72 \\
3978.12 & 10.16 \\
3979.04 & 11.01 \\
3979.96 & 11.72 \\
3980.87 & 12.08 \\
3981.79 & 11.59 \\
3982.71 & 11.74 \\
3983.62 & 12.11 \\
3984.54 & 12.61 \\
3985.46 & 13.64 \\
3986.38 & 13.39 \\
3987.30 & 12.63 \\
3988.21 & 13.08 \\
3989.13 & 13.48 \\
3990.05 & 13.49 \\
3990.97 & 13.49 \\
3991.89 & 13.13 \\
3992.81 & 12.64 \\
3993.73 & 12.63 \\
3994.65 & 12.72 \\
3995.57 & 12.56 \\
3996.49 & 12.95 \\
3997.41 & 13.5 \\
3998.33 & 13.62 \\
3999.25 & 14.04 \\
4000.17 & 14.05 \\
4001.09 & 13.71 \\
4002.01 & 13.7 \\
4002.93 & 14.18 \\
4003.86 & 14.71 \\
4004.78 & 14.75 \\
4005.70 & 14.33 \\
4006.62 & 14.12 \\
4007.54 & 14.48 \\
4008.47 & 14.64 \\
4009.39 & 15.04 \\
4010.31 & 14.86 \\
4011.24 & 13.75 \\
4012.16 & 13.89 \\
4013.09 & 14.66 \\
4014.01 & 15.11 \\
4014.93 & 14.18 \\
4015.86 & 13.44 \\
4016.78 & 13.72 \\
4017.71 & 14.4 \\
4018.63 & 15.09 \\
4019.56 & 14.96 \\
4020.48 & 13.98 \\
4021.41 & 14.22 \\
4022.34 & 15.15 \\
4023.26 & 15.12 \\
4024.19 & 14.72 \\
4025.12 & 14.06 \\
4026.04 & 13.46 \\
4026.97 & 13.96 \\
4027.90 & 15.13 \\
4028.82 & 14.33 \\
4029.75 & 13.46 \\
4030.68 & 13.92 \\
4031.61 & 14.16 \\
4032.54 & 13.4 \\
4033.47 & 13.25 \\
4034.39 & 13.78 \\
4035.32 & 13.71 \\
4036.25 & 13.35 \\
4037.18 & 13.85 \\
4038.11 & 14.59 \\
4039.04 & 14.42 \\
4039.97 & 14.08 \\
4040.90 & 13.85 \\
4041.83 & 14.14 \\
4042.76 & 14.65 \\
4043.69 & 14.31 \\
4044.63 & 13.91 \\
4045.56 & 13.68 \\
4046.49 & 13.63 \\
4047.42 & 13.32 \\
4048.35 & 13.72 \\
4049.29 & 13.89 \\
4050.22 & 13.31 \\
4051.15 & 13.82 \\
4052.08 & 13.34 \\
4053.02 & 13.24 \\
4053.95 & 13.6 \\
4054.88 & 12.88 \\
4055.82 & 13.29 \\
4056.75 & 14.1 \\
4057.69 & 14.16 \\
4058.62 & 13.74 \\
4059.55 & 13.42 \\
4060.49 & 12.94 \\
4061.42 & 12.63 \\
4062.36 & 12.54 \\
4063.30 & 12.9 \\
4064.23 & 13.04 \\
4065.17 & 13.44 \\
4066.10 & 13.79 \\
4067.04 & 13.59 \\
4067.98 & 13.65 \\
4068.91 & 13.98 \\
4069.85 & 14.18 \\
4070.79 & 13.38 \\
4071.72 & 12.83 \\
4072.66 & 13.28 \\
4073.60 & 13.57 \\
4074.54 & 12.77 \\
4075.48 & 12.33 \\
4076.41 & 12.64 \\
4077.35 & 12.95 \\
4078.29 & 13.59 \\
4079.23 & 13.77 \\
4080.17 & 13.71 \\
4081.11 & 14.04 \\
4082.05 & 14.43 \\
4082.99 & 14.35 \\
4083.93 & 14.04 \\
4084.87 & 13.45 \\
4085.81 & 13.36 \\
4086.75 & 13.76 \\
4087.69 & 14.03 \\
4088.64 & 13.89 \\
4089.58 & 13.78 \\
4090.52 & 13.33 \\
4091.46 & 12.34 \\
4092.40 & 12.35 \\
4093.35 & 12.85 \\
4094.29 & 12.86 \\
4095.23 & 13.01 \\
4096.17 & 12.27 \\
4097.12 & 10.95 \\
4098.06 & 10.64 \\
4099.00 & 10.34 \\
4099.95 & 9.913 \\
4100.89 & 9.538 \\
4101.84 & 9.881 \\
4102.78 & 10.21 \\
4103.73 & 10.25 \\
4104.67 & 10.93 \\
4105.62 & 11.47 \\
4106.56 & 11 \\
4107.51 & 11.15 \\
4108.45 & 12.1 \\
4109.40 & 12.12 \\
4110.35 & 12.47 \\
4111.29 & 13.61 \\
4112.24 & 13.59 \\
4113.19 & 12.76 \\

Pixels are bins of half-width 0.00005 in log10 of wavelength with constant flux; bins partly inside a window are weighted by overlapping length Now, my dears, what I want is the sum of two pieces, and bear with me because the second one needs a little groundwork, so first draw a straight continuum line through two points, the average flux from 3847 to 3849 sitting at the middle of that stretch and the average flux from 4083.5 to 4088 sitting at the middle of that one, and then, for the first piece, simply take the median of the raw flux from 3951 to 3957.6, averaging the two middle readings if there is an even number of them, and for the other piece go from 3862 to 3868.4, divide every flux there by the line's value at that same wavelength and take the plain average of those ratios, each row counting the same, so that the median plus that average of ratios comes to 12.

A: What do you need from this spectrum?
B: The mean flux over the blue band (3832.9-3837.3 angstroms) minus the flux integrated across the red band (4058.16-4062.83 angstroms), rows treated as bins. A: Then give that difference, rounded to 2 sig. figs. -56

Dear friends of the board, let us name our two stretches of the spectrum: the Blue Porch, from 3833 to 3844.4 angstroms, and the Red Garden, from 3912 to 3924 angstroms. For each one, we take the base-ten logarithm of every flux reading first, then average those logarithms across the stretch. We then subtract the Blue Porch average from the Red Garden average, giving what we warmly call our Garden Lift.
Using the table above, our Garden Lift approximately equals 0.24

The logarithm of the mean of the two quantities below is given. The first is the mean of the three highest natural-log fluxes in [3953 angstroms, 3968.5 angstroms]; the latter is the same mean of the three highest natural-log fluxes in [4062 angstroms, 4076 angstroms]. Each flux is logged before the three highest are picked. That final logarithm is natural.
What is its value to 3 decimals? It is 0.925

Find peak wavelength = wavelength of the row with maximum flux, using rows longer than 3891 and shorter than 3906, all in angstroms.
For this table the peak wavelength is 3905.52 angstroms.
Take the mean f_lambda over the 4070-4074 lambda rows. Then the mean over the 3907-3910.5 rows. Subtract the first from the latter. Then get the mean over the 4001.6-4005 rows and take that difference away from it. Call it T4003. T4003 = 17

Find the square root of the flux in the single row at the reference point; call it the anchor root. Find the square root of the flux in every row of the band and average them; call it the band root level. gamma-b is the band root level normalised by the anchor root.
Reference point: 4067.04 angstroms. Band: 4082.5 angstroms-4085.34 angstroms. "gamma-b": 1.01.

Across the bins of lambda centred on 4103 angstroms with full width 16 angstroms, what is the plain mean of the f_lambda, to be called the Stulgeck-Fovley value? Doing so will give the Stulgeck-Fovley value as 11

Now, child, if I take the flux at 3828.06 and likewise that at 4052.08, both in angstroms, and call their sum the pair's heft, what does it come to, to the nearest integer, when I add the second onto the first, 19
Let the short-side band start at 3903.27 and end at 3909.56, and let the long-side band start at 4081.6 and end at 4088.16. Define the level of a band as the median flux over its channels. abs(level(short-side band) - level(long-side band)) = 3.1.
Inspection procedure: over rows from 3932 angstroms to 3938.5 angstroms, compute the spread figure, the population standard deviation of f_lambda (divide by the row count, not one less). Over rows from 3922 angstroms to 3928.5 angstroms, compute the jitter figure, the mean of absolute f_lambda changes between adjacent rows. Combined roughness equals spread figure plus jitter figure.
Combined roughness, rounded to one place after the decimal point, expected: 0.7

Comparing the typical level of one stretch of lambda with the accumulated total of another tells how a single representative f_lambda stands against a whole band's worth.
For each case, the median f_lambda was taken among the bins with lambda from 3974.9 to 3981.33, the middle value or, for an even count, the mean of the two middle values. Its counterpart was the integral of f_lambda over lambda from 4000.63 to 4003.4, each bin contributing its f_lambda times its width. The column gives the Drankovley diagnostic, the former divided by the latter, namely 0.27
